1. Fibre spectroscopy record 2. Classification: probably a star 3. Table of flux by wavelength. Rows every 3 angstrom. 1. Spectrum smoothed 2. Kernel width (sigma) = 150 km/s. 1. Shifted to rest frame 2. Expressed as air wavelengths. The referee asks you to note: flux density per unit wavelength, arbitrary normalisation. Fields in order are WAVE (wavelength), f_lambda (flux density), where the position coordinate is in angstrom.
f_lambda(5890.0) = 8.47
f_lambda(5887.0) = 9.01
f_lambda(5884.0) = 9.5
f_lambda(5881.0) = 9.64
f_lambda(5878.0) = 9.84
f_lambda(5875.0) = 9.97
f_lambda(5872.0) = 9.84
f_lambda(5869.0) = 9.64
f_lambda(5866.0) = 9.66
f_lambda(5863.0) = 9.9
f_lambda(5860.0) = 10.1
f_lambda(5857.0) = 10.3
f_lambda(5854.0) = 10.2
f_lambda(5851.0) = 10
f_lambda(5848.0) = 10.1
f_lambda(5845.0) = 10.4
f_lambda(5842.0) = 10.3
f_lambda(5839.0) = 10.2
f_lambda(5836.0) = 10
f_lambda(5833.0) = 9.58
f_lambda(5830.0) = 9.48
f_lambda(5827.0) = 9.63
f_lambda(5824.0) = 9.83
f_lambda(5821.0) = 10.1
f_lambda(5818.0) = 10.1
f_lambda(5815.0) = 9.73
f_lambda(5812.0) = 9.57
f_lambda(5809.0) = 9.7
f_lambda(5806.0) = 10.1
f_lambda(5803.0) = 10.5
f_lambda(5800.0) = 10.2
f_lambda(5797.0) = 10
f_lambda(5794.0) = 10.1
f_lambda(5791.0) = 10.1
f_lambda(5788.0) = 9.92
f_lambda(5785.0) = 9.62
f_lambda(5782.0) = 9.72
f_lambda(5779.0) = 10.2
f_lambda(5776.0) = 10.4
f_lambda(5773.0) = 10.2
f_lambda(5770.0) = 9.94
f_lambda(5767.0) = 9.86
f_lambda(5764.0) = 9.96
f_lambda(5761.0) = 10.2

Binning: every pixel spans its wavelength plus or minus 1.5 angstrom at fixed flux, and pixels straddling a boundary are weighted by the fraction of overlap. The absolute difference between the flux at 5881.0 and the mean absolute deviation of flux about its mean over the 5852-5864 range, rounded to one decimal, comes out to 9.5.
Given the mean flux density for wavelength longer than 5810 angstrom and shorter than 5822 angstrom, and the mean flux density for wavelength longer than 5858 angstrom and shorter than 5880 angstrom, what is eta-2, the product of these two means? 97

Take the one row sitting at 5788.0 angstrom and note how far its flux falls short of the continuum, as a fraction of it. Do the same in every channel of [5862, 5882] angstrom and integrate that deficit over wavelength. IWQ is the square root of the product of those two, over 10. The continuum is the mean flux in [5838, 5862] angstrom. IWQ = 0.015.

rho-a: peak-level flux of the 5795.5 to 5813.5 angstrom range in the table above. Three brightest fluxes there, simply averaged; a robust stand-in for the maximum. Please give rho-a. 10.3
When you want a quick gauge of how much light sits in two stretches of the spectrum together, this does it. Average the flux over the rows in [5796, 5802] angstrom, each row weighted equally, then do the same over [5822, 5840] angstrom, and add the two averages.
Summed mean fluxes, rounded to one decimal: 19.9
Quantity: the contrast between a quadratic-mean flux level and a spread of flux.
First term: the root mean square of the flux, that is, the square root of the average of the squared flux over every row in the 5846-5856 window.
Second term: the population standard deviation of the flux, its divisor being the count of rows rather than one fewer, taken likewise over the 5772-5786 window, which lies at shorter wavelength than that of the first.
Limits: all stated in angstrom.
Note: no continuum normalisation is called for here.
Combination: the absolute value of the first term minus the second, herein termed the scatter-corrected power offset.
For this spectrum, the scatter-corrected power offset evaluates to 9.8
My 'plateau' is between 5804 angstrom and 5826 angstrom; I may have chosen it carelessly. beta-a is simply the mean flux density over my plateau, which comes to 9.88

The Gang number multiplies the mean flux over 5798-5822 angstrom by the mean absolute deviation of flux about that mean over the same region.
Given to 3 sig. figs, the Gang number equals 2.50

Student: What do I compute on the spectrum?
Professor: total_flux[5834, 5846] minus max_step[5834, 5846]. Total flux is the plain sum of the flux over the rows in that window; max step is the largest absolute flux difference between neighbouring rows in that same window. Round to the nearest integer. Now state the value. 41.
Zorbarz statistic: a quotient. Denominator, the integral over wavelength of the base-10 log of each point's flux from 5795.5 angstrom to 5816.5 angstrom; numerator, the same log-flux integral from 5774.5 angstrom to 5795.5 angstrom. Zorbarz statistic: 1.002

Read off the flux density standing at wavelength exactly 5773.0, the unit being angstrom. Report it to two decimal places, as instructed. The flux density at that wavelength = 10.20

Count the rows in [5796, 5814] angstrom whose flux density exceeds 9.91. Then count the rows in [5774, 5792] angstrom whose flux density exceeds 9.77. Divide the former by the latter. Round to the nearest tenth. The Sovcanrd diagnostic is 1.0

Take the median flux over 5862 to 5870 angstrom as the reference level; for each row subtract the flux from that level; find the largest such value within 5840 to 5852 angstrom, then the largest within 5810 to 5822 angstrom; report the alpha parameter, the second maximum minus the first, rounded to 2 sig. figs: 0.43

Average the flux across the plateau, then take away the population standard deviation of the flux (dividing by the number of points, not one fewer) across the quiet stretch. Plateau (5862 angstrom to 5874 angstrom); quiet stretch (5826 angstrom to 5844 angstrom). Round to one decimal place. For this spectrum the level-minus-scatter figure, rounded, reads 9.4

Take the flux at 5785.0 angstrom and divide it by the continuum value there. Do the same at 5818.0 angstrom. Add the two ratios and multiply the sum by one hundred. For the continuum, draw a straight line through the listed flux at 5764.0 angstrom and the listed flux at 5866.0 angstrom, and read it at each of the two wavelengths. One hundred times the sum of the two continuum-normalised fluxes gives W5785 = 200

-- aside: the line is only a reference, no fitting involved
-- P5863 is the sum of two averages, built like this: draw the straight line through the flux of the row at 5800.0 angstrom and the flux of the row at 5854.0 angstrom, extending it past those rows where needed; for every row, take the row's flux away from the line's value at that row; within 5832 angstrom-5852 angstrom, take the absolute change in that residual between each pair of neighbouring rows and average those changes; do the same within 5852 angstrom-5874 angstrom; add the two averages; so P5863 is 0.363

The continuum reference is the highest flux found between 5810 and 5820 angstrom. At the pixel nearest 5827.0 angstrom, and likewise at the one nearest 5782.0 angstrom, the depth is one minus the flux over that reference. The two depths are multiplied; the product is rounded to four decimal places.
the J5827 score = 0.0018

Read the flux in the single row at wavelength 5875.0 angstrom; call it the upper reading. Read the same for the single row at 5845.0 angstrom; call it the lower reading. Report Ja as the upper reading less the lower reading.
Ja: -0.4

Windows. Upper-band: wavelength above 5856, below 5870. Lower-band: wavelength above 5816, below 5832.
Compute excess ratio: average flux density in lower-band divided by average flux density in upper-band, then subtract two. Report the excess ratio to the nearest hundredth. -1.01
